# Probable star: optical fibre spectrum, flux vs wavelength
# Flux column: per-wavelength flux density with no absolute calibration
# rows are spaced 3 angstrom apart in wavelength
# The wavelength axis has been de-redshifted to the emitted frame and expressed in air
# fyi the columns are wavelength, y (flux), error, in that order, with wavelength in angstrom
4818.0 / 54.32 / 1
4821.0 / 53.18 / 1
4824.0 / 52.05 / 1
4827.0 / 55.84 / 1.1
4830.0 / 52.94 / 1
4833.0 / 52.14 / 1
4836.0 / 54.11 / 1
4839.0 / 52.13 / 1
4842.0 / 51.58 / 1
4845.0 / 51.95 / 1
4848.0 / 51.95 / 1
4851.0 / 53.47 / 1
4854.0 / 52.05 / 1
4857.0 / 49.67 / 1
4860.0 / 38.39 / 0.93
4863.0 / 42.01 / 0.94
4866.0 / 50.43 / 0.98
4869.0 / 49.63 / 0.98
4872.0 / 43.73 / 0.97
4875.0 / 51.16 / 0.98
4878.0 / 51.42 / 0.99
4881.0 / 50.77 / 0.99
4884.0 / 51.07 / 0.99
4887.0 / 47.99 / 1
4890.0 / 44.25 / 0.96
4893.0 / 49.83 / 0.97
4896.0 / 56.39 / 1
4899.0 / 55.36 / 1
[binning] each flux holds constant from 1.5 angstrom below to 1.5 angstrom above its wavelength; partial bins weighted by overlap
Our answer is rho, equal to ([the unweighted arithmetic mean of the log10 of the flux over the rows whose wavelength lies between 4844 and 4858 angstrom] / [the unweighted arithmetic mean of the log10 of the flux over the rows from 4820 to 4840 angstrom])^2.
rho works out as 0.99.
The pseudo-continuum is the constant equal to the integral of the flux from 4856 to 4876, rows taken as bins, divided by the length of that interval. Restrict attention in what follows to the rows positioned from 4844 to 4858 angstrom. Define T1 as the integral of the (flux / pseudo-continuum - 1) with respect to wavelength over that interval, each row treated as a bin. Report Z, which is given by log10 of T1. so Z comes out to 0.23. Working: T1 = 1.7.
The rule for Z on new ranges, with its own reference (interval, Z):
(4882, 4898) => 0.13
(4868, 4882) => -0.03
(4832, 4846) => 0.27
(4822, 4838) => 0.39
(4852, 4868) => -0.69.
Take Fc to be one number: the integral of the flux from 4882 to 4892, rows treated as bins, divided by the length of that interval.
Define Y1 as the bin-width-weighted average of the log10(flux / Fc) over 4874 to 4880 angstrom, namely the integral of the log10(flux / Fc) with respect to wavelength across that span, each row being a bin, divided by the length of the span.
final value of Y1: 0.03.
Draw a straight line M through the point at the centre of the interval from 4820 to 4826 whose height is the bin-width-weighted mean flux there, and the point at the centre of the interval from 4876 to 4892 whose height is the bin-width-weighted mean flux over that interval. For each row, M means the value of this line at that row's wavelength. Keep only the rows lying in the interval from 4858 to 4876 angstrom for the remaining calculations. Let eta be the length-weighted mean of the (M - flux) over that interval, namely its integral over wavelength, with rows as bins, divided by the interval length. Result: 4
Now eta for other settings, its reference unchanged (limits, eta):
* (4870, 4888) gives 0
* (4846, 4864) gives 3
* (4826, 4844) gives -1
